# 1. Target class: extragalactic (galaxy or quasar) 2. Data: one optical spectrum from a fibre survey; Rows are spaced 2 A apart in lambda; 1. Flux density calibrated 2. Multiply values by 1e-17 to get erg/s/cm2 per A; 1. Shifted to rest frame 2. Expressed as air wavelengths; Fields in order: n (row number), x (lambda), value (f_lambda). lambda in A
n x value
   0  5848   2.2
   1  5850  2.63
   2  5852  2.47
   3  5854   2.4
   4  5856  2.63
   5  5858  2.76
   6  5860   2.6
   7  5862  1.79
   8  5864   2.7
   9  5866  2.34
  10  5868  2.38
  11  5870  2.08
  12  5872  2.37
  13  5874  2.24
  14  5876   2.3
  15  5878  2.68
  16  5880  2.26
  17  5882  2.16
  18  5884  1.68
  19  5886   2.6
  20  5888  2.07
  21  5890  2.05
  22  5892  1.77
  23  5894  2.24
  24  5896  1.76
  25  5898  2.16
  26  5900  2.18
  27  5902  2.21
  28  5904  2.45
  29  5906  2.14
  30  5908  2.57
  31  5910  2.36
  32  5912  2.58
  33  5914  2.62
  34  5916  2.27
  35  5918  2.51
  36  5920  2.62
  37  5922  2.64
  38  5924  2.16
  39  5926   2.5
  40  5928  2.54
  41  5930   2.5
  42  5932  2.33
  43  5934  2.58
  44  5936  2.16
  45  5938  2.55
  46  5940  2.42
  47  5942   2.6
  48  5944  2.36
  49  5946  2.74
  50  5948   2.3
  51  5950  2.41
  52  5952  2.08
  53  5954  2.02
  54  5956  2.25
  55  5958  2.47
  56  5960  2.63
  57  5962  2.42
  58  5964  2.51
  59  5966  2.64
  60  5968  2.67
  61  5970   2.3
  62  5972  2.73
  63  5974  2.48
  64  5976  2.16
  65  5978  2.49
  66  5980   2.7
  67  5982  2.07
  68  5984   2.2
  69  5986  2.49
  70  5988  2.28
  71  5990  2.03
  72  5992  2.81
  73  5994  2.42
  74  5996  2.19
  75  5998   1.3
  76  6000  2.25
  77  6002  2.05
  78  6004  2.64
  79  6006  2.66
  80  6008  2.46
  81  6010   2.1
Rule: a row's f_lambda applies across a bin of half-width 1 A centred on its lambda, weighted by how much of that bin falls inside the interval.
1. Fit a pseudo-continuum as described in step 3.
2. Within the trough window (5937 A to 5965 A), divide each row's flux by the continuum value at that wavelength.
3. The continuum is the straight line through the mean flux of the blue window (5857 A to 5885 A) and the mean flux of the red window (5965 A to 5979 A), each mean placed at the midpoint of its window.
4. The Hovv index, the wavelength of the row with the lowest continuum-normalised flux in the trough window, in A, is 5954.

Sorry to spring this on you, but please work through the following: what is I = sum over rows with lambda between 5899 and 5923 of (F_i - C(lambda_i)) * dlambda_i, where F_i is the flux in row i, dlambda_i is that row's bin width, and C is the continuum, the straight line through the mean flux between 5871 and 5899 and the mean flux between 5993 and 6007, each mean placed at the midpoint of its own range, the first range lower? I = 6.0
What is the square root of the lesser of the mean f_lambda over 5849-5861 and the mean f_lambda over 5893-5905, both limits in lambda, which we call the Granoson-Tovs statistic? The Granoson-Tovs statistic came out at 1.47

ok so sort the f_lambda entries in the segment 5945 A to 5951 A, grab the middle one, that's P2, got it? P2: 2.41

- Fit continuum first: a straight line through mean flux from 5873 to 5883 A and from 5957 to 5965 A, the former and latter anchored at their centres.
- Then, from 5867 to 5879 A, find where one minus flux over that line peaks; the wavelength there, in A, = 5870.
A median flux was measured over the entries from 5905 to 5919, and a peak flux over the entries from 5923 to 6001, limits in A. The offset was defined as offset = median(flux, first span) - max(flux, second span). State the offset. -0.30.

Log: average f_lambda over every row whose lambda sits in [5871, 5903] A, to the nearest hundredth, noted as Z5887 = 2.17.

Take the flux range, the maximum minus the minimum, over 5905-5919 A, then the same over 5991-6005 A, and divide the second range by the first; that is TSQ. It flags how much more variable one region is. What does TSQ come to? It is 3.1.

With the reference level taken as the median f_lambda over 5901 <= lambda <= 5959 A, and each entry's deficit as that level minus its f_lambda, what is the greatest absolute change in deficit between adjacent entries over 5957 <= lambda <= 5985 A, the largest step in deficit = 0.63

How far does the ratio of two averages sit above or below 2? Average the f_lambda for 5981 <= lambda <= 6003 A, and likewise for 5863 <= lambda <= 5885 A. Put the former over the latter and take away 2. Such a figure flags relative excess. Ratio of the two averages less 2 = -1.044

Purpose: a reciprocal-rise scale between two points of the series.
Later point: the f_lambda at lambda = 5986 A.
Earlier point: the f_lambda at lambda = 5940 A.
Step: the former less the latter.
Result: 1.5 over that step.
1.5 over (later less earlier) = 21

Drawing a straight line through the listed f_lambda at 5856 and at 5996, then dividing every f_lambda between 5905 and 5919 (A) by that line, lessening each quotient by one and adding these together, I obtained -0.1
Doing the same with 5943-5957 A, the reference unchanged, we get -0.1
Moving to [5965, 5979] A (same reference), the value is 0.7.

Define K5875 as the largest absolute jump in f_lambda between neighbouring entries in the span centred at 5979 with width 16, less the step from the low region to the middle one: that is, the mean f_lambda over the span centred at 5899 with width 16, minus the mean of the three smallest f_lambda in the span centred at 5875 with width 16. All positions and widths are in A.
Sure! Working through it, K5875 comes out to 0.68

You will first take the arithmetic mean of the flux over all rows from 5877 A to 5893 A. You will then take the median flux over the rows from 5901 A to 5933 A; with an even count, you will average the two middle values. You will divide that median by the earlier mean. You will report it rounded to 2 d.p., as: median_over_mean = 1.16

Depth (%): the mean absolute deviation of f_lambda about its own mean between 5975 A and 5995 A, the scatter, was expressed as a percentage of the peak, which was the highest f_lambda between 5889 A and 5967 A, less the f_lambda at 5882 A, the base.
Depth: 37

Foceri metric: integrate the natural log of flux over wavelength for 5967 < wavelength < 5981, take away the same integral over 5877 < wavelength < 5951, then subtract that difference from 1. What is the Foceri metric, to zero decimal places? 51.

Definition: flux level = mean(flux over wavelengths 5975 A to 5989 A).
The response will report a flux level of 2.34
